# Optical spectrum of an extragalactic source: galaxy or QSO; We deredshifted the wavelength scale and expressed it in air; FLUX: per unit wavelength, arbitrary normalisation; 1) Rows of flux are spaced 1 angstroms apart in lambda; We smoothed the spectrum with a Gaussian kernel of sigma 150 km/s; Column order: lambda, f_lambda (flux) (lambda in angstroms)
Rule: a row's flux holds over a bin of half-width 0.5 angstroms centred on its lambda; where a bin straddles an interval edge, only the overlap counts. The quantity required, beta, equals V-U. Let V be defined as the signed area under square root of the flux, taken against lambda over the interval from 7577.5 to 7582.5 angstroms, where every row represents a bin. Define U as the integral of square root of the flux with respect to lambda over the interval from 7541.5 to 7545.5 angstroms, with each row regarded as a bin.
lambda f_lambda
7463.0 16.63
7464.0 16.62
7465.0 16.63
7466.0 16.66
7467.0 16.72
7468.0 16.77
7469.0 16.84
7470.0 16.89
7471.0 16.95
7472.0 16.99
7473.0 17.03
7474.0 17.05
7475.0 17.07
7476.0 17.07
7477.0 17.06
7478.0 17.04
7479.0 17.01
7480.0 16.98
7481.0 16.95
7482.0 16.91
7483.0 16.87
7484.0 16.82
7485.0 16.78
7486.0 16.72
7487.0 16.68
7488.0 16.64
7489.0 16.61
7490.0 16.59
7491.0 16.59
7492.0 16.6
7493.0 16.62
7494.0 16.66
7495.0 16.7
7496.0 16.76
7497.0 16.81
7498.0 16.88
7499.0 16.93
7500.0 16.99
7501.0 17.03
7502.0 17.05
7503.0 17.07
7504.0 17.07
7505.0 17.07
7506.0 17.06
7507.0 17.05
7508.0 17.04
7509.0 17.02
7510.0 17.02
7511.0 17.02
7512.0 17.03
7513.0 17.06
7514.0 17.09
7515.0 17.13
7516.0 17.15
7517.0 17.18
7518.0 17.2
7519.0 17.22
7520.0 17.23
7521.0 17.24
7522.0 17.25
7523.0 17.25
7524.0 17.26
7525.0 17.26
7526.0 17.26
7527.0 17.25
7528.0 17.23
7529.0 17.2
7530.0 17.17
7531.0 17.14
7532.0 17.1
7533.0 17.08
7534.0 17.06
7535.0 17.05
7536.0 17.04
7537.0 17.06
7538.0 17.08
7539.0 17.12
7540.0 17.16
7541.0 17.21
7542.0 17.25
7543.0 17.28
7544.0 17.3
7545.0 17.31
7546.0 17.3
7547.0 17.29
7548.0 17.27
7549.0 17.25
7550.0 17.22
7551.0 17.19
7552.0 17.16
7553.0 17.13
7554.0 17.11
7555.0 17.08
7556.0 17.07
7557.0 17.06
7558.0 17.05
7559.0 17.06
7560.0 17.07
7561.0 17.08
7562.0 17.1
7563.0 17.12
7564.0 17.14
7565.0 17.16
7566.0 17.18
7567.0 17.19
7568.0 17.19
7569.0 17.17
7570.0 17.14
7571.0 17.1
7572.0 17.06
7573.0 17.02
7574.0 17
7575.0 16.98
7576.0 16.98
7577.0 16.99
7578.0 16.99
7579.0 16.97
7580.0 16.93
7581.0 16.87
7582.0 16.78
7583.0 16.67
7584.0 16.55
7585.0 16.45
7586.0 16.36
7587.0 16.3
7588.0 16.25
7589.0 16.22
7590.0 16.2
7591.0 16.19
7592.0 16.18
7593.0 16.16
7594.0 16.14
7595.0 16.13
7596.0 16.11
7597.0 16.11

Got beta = 4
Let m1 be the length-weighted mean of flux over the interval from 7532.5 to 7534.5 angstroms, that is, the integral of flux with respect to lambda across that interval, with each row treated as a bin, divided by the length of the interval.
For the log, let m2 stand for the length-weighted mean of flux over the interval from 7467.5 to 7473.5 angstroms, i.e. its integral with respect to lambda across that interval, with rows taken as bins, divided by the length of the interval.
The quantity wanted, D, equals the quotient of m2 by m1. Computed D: 0.99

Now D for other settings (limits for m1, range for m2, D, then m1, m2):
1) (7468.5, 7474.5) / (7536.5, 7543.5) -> 1.01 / 17.0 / 17.2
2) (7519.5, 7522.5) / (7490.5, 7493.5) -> 0.96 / 17.2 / 16.6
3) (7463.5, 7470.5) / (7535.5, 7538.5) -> 1.02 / 16.7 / 17.1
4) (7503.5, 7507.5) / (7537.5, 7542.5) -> 1.01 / 17.1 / 17.2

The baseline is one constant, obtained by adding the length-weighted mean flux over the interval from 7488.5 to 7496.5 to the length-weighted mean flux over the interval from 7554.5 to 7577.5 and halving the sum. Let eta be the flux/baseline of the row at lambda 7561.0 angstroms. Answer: 1.013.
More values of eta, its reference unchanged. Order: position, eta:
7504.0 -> 1.012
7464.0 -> 0.986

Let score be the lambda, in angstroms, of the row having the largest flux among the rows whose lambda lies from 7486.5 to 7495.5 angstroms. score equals 7495.0 angstroms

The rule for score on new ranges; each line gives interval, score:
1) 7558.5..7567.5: 7567.0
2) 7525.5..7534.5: 7526.0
